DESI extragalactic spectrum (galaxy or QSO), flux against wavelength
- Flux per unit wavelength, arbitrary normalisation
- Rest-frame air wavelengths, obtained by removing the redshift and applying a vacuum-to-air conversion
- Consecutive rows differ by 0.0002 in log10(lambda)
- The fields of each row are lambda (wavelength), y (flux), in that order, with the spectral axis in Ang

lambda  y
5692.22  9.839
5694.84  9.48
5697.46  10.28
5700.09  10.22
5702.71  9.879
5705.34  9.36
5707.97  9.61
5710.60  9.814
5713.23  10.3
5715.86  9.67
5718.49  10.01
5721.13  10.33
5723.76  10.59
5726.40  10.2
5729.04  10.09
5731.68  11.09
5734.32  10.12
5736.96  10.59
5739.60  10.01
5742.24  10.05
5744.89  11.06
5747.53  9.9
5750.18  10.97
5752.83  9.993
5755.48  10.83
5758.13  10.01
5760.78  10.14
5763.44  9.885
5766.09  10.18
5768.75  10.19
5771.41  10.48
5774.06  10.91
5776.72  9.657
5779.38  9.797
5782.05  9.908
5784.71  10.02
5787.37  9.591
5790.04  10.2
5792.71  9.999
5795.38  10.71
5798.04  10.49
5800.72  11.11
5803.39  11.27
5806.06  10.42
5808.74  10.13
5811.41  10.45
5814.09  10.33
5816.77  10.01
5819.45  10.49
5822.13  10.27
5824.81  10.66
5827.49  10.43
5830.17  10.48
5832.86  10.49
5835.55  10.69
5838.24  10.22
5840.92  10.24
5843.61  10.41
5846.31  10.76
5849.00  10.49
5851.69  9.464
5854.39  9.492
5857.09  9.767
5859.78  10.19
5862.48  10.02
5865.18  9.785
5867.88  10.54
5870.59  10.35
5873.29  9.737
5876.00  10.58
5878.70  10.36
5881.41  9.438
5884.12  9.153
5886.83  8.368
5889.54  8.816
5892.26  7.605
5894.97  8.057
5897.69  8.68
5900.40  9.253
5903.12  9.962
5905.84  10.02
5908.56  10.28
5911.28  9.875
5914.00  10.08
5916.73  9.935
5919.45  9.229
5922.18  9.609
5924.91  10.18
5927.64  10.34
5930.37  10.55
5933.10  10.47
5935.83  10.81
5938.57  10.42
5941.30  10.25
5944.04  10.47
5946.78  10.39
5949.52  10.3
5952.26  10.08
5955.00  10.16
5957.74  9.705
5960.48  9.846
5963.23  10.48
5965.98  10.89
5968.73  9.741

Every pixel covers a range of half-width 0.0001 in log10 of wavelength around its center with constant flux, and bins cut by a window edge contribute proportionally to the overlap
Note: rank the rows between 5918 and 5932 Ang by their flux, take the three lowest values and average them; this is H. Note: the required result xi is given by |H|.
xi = 9.7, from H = 9.7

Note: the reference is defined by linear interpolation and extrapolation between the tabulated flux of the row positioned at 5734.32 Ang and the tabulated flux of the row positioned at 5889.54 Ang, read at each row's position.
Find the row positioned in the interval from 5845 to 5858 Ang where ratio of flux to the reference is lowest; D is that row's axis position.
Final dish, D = 5851.69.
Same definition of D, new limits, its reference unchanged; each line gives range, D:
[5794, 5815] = 5808.74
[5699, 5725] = 5705.34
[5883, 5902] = 5892.26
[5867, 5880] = 5873.29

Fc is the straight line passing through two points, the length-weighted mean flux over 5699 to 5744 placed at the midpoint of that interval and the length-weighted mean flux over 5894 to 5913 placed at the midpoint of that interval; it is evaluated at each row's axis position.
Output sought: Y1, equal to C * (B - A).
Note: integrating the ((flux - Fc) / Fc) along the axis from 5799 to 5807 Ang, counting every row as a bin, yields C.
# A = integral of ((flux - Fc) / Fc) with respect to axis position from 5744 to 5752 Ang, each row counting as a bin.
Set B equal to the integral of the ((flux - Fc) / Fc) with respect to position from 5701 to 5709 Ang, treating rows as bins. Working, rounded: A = 0.4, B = -0.42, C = 0.9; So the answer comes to -0.77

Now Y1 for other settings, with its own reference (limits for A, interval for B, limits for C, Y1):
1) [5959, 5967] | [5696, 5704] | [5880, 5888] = 0.46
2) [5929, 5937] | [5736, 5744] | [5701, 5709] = 0.37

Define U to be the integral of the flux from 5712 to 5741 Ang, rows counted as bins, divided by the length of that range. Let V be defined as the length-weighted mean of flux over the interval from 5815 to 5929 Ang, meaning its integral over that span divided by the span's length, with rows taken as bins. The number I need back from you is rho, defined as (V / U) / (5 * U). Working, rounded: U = 10.3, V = 9.9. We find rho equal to 0.0187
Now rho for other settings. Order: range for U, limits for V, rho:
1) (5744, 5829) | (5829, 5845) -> 0.0195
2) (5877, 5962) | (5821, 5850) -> 0.0219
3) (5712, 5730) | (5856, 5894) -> 0.0186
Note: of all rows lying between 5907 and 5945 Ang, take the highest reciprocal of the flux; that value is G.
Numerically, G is 0.108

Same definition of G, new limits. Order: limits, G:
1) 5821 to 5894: 0.131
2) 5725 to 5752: 0.101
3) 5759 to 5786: 0.104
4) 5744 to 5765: 0.101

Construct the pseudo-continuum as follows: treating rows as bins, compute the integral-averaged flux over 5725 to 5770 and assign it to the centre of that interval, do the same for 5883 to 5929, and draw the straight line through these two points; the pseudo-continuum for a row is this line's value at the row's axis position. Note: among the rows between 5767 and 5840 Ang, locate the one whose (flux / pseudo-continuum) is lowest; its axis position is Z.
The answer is 5787.37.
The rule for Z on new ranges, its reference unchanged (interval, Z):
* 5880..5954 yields 5892.26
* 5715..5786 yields 5715.86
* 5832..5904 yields 5892.26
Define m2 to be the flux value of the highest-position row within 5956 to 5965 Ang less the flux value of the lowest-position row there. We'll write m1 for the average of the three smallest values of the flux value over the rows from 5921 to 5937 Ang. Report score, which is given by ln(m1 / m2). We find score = 2.6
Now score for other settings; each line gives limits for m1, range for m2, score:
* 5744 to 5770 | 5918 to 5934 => 2.1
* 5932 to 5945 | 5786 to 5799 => 2.4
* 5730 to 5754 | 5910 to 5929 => 3.1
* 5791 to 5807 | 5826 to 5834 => 5.1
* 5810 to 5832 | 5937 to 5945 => 5.3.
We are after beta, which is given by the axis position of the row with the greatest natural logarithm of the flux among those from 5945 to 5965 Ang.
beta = 5963.23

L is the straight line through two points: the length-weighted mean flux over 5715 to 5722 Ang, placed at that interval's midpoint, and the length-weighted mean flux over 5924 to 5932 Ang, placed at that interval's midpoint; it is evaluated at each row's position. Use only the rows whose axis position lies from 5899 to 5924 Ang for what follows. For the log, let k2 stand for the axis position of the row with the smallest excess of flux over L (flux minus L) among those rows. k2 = 5919.45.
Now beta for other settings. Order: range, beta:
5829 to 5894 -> 5846.31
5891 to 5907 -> 5905.84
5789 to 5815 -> 5803.39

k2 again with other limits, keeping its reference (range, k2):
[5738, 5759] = 5747.53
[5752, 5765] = 5763.44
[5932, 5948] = 5941.30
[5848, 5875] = 5851.69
